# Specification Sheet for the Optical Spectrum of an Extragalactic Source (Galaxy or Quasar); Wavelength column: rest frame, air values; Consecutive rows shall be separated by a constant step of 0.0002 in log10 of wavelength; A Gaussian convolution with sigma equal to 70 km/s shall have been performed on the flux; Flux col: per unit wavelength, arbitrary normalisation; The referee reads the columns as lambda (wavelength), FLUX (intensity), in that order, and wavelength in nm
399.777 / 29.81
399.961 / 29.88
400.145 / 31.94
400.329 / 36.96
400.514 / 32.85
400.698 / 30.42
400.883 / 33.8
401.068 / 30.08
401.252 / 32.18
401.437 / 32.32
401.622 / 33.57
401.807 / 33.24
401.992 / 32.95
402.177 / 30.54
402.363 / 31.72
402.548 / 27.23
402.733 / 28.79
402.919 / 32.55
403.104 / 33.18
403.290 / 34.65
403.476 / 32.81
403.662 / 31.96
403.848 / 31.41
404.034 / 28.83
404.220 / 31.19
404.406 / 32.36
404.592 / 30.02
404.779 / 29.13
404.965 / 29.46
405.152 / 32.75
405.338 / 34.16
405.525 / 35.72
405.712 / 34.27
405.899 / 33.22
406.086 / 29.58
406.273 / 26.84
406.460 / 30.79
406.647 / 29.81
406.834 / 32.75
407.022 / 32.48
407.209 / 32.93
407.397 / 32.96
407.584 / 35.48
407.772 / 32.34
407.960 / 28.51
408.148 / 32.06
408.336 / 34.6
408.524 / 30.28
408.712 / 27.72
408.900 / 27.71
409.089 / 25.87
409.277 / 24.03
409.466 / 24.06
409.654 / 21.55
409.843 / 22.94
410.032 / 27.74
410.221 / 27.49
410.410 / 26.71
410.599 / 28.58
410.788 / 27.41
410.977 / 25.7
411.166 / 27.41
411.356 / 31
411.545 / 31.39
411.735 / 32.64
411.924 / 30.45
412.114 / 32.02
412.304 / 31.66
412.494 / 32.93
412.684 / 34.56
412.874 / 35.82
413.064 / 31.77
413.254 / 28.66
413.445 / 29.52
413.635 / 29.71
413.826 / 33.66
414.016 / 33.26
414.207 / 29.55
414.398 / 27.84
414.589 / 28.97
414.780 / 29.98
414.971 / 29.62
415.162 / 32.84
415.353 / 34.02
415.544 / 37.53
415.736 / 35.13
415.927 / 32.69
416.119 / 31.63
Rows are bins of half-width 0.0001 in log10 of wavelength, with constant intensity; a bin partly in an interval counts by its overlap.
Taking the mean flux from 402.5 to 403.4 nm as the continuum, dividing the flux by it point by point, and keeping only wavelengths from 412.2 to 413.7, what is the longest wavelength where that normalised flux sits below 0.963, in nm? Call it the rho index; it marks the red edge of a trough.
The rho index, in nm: 413.635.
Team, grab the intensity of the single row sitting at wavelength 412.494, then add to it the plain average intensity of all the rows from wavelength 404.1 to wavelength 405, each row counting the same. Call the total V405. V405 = 63.4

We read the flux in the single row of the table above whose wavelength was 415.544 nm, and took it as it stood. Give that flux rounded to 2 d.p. 37.53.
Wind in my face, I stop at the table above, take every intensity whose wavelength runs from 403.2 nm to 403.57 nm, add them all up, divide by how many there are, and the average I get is 34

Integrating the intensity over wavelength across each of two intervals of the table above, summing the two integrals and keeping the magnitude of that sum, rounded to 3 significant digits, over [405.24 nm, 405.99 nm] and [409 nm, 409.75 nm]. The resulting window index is 43.7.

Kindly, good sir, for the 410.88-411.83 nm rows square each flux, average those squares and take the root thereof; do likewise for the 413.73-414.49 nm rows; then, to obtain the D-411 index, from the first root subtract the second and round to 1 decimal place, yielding -1.4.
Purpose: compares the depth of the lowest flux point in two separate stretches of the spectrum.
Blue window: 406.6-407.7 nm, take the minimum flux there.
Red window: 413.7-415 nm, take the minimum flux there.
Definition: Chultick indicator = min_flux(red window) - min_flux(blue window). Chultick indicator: -2.0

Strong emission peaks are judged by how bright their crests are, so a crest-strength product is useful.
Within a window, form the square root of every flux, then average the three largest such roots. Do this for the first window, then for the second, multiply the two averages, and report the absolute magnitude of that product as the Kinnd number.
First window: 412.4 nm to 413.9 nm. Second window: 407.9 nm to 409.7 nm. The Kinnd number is 33.5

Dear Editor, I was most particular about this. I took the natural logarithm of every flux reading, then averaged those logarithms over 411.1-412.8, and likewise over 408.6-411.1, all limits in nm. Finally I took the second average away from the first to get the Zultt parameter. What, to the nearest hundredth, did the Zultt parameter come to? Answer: 0.20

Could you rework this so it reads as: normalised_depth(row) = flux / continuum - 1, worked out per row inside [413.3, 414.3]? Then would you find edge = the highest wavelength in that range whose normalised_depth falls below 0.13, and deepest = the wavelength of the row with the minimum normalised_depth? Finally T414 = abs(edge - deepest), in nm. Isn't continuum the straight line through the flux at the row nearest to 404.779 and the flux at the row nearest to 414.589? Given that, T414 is 0.76 nm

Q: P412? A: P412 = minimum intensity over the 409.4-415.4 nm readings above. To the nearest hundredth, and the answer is 21.55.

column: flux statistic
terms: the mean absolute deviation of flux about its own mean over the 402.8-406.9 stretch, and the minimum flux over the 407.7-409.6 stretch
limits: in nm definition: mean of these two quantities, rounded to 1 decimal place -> 12.9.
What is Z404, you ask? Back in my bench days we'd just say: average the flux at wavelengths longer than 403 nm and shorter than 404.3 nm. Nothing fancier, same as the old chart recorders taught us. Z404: 32.0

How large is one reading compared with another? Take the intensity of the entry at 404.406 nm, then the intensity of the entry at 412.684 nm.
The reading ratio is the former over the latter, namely 0.94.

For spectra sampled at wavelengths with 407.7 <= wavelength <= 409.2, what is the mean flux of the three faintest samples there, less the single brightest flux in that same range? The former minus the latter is -7.5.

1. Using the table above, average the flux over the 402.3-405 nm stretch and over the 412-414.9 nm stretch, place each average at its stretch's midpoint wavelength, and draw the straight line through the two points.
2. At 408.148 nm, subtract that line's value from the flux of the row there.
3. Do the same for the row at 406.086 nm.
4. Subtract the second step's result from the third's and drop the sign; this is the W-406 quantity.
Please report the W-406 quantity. 2.4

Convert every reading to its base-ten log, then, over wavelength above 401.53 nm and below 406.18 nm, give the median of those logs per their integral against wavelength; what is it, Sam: 0.22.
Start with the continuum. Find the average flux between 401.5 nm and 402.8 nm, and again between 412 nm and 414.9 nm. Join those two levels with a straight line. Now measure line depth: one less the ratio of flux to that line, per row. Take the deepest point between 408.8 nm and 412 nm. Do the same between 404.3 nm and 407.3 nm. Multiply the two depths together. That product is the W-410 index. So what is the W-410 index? 0.044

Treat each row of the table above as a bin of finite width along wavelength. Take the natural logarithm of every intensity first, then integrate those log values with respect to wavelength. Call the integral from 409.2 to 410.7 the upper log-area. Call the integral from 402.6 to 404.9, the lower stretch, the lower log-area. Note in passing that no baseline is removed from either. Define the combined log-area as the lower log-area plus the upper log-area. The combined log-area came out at 13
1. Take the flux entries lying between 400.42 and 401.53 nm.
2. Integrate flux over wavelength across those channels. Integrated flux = 35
